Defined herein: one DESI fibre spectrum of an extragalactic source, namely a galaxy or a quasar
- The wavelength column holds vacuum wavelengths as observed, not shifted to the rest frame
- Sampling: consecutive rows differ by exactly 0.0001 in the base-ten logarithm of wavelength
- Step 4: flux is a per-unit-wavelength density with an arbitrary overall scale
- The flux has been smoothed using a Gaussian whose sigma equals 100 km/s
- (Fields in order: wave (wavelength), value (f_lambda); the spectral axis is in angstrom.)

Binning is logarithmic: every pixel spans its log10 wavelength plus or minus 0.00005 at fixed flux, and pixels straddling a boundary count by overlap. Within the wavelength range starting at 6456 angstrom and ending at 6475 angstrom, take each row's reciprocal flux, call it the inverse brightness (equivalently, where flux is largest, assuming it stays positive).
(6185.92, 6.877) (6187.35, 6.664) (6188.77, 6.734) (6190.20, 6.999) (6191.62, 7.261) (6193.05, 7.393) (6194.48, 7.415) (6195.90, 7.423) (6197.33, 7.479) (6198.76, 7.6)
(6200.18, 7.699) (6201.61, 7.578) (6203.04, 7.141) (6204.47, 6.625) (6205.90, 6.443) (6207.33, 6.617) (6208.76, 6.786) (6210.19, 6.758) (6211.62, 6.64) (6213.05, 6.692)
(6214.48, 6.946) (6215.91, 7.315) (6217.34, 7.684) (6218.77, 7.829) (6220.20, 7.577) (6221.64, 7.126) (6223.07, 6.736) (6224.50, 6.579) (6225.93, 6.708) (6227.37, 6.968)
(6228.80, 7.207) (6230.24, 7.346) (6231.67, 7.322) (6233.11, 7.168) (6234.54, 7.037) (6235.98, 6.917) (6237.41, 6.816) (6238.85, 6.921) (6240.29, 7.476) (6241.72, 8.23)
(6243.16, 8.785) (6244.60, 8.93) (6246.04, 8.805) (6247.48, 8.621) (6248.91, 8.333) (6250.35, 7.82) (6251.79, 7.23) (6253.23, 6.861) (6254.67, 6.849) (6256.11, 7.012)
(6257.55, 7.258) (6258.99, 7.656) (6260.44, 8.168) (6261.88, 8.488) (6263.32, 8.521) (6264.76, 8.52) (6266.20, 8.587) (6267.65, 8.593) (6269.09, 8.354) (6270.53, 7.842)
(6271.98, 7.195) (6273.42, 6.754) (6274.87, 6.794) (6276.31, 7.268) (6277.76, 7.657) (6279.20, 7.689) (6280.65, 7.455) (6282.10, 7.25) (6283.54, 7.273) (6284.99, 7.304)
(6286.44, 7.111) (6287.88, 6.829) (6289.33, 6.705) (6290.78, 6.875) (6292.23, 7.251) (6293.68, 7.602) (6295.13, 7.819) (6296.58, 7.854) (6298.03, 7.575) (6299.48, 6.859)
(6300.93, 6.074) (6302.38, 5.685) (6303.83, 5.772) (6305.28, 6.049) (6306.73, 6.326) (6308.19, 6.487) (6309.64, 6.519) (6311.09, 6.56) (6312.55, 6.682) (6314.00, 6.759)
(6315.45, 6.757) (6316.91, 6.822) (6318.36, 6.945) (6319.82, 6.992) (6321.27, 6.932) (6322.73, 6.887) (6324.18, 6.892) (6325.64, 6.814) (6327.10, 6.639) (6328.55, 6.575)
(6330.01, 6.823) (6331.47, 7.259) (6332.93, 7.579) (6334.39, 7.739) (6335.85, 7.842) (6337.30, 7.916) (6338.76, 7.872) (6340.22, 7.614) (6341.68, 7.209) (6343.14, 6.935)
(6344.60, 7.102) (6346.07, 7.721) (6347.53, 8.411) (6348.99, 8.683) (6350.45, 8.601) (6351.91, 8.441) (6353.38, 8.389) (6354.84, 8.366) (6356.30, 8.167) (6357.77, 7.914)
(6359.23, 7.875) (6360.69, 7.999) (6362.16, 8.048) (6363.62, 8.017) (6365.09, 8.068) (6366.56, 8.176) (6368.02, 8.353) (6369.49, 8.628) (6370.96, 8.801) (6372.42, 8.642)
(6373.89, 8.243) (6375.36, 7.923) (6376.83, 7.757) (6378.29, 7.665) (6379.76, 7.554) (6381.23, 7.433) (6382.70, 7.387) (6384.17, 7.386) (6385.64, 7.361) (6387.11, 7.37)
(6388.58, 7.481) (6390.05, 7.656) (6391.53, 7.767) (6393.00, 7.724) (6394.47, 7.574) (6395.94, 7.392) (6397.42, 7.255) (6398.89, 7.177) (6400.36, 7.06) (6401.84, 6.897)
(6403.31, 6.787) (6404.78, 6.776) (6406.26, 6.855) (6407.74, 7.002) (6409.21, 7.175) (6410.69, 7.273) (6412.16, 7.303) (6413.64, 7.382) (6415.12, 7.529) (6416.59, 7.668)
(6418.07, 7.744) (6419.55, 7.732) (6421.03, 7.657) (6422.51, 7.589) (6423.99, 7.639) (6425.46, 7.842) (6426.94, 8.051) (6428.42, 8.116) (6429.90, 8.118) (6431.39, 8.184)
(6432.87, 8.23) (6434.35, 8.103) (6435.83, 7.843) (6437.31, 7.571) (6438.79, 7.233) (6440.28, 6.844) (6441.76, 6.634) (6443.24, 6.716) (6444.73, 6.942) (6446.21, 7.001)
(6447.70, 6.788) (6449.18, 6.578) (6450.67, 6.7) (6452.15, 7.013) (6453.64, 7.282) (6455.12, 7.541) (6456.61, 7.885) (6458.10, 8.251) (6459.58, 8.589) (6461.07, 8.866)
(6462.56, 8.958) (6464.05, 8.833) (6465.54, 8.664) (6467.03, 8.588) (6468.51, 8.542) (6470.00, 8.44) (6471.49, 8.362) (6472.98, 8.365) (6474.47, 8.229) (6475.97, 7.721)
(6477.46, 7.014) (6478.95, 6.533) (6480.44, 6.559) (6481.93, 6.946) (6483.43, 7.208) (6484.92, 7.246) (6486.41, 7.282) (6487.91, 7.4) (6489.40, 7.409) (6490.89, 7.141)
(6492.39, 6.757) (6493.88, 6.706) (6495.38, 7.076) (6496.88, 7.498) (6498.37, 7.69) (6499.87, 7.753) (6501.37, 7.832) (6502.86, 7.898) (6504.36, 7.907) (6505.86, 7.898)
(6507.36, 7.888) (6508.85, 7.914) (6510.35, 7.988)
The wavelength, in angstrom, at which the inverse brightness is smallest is 6462.56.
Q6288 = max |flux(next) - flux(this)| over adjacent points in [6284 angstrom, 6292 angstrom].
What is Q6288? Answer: 0.28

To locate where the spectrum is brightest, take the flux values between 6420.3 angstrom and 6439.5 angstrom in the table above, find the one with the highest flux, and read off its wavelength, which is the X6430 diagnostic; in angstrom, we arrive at 6432.87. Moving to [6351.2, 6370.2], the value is 6369.49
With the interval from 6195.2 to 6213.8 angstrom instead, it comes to 6200.18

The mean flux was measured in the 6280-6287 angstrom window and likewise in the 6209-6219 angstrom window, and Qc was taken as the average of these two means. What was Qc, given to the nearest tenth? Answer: 7.2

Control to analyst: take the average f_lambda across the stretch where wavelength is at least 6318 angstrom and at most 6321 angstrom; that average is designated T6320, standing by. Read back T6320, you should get 7.0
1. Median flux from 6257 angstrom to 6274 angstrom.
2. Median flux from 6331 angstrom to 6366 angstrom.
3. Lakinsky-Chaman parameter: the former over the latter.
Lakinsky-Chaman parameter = 1.04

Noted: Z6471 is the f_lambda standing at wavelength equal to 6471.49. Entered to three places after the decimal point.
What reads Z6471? 8.362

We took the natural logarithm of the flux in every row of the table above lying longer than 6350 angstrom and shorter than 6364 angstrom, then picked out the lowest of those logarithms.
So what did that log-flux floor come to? 2.06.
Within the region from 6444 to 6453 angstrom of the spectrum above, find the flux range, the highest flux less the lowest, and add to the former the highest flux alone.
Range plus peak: 7.4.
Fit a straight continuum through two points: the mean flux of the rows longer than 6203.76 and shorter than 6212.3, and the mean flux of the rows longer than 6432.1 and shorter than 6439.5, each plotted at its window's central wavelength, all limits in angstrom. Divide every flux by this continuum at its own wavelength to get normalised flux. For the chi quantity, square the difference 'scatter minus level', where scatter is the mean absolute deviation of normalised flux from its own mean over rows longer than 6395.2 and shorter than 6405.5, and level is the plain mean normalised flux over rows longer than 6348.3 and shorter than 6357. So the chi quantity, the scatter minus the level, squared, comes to 1.25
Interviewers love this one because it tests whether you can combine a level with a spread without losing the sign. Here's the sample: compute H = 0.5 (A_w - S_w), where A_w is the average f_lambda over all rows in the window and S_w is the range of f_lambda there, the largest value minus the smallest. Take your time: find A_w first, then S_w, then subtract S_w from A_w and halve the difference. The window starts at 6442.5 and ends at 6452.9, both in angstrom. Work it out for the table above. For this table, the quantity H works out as 3.2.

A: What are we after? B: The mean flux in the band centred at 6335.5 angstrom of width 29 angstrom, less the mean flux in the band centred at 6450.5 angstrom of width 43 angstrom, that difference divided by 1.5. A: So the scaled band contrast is -0.3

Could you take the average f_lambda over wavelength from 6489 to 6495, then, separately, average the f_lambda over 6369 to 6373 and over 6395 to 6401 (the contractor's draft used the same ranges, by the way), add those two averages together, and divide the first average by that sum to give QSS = 0.44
